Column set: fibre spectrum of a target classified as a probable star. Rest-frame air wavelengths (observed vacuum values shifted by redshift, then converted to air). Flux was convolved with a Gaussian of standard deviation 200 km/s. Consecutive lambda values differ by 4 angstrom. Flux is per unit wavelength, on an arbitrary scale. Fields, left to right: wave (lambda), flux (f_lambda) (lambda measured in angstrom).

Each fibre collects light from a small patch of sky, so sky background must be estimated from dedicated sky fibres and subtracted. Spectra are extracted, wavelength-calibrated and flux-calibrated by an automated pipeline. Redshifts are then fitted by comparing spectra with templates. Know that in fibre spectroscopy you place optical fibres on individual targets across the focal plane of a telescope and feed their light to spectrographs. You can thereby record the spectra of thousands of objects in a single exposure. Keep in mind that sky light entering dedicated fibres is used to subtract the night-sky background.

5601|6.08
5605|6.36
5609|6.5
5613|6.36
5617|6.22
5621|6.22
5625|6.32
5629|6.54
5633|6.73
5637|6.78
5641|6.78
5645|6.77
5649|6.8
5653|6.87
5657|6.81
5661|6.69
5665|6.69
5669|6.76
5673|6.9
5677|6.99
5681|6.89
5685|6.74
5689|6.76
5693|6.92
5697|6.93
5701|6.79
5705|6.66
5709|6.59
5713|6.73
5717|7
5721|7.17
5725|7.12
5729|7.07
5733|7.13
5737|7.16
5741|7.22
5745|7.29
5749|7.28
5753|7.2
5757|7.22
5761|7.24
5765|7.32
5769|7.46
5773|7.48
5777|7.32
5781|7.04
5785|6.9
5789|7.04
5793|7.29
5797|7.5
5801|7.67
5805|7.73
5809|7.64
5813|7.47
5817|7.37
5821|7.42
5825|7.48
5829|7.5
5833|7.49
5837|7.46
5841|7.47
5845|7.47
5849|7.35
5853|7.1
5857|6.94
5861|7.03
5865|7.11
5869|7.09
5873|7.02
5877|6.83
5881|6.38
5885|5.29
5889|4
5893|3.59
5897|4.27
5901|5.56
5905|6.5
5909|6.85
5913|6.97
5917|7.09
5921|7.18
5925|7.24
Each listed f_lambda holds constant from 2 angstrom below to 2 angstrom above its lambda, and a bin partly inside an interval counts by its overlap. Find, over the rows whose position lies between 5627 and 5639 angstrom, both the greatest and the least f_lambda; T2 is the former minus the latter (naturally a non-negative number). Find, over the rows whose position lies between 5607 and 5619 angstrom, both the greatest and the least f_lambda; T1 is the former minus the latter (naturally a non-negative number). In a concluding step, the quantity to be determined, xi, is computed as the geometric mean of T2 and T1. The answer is 0.26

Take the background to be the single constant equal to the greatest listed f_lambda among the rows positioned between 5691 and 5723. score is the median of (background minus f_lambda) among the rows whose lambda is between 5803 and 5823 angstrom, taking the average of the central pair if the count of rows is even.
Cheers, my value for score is -0.3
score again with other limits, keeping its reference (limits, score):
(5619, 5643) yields 0.5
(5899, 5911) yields 0.7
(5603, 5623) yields 0.8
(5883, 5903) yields 2.9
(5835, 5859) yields -0.2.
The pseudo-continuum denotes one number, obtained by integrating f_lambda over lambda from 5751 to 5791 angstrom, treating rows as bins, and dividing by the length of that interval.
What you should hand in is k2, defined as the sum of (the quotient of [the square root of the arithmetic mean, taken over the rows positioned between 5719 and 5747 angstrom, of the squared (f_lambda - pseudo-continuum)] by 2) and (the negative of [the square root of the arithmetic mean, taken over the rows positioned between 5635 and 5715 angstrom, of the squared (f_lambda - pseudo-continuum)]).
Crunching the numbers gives -0.40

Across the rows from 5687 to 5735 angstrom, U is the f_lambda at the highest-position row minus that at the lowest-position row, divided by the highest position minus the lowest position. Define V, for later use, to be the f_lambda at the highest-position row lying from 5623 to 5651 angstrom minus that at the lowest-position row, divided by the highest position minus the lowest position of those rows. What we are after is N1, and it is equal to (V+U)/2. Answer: 0.014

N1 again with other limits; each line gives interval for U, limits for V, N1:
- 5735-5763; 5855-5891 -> -0.044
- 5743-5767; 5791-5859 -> -0.002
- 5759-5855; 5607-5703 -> 0.001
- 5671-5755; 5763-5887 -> -0.007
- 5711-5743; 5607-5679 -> 0.012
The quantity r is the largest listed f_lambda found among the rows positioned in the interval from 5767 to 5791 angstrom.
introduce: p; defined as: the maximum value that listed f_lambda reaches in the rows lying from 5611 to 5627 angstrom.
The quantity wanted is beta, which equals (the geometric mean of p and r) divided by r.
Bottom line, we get 0.92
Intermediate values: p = 6.36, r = 7.48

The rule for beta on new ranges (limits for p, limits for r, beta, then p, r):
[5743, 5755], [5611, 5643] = 1.04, 7.29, 6.78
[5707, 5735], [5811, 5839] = 0.98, 7.17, 7.5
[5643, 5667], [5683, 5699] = 1.00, 6.87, 6.93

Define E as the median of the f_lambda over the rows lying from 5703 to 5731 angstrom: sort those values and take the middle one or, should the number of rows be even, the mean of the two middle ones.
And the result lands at 7.0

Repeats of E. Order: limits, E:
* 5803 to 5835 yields 7.5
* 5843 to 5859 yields 7.2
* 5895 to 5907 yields 5.6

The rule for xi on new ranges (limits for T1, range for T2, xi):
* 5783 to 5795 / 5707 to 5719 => 0.40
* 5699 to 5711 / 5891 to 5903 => 0.63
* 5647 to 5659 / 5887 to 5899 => 0.22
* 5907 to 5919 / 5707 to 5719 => 0.31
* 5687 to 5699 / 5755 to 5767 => 0.13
